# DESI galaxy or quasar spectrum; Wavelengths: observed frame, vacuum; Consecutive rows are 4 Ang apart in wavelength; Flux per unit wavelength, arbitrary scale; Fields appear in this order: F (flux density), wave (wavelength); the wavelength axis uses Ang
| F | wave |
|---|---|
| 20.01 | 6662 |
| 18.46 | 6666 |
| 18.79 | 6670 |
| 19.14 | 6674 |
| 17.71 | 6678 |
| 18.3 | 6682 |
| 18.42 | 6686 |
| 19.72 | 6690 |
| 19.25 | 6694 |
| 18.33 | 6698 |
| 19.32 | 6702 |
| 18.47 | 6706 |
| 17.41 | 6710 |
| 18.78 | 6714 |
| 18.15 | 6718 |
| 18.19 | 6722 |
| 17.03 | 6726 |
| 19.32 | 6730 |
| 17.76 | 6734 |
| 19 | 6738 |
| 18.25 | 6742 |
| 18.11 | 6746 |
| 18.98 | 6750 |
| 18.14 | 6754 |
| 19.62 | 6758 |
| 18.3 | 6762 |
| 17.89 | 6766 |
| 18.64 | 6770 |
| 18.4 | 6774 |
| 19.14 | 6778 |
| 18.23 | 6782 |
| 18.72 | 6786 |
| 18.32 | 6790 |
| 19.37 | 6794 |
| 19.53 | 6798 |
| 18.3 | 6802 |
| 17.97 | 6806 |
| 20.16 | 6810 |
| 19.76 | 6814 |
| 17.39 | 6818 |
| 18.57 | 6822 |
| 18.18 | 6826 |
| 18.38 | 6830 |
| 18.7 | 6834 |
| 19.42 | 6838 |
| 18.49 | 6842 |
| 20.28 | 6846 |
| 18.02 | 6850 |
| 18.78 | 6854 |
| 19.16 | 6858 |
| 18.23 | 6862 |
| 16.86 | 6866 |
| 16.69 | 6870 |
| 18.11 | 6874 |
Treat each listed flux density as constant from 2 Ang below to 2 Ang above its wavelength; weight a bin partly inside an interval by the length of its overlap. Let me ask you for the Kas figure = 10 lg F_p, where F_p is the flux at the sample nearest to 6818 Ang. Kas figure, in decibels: 12.4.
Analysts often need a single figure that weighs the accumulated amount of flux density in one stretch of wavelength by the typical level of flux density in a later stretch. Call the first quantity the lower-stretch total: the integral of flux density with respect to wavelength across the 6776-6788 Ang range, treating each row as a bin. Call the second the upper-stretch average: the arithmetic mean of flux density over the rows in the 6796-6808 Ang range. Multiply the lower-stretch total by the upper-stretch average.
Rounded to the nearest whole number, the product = 4173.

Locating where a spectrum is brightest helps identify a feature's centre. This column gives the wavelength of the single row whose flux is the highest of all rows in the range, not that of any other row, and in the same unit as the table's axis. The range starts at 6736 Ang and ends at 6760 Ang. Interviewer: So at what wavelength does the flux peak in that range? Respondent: 6758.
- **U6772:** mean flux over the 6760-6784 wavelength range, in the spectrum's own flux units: 18.43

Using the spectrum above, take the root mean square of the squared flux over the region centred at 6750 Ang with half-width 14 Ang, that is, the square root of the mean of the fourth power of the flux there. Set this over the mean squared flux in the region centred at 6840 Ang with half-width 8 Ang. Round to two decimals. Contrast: 0.94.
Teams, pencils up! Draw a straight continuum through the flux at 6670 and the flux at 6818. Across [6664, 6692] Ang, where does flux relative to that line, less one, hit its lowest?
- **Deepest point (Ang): 6678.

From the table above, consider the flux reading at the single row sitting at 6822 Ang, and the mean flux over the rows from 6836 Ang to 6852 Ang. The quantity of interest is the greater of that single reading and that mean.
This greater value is 19.1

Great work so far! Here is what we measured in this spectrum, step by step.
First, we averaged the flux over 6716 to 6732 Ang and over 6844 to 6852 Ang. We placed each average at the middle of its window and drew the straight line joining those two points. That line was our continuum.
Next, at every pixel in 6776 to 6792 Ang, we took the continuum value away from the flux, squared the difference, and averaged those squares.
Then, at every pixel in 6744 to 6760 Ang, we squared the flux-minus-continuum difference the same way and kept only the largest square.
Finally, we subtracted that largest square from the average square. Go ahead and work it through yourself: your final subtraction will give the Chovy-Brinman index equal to -1.2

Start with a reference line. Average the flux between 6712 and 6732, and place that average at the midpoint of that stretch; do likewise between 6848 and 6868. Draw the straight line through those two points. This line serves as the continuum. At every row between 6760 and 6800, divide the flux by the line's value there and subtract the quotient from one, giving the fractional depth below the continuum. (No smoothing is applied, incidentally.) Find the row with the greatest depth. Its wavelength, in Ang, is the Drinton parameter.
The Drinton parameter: 6766 Ang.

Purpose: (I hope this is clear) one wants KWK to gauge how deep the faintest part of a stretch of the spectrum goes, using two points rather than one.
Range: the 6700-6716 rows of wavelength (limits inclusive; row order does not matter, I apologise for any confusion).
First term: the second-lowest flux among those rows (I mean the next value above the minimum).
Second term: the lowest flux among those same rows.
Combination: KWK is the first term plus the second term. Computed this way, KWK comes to 35.9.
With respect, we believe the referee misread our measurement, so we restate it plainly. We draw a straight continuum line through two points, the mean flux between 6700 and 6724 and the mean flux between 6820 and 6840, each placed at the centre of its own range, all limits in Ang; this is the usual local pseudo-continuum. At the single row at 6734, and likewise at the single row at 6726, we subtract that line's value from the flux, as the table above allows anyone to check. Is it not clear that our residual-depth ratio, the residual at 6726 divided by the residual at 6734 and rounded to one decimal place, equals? 2.1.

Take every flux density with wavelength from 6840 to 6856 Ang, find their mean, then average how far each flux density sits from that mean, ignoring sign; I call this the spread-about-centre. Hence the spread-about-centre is 0.69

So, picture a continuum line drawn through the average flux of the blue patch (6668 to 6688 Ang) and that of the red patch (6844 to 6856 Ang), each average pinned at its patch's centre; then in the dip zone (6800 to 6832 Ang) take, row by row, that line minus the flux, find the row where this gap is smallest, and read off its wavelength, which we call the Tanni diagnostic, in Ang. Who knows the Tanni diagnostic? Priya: 6810 Ang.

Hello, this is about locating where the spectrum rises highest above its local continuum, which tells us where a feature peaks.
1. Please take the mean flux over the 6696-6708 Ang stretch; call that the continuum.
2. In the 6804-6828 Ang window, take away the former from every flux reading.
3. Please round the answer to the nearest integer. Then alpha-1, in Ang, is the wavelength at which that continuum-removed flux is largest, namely 6810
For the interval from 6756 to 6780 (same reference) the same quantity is 6758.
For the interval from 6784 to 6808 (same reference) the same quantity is 6798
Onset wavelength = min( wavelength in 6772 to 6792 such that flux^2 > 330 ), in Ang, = 6774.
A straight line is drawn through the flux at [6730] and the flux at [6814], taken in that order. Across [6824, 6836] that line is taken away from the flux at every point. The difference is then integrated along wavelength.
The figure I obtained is -17.1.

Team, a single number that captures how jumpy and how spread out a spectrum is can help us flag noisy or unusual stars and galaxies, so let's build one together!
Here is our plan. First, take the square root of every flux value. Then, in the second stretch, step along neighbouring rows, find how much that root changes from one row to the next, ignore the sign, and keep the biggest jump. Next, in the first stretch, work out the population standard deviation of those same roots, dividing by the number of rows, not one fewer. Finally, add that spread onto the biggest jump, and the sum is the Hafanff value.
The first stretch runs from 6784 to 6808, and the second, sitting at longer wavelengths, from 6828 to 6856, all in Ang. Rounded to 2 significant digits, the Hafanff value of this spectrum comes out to 0.32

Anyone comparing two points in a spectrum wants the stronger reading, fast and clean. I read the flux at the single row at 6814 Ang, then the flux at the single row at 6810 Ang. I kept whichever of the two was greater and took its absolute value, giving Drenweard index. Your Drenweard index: 20.2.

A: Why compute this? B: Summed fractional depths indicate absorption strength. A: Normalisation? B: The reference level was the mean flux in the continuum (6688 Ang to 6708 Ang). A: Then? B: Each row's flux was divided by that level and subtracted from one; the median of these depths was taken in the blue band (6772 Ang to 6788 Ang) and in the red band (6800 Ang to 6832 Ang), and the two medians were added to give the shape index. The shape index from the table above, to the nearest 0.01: 0.06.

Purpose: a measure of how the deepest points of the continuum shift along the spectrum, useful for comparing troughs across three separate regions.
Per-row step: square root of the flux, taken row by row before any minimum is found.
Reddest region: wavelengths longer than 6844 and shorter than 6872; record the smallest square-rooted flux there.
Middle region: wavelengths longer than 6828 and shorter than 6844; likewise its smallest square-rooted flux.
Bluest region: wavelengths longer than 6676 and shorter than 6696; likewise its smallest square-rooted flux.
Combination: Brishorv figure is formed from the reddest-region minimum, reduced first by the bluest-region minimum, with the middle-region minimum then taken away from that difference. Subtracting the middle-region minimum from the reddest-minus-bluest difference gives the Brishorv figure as -4.41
